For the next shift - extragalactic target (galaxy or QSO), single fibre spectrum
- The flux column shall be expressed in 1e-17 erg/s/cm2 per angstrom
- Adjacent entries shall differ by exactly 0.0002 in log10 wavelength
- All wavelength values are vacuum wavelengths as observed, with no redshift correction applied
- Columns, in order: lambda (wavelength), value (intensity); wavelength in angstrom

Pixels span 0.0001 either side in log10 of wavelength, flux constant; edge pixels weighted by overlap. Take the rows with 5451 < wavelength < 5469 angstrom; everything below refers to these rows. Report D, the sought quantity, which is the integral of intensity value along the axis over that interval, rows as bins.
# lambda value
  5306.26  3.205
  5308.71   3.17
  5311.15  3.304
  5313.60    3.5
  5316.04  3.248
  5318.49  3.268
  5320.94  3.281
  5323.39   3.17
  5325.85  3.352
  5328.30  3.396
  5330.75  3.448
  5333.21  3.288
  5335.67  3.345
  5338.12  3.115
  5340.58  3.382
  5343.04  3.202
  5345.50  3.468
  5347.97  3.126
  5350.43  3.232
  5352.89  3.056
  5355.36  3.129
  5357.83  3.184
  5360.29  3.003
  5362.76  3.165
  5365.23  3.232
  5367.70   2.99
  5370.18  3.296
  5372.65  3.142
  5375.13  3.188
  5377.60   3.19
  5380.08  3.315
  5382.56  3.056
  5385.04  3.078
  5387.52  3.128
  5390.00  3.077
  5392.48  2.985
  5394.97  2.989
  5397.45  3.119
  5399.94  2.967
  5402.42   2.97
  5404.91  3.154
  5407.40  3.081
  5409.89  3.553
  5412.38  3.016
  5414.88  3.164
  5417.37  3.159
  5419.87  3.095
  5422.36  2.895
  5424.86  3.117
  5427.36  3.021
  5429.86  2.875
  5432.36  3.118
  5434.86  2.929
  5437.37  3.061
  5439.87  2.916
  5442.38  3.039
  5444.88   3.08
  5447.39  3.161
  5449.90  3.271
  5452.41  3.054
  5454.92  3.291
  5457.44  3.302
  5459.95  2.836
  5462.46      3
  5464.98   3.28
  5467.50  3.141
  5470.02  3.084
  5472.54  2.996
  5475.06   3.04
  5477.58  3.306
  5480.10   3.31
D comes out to 56.3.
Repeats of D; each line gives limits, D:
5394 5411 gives 53.0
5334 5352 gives 58.8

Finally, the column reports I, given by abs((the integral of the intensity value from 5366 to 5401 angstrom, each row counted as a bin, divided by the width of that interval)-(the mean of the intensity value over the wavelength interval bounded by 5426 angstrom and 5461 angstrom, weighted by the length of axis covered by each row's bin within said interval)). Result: 0.04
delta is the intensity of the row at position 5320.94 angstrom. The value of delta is 3.281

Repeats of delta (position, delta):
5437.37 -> 3.061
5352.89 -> 3.056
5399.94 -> 2.967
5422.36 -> 2.895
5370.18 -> 3.296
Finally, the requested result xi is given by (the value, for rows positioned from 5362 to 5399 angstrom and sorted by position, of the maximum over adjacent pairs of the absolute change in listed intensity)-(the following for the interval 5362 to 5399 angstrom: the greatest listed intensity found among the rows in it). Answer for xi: -3.01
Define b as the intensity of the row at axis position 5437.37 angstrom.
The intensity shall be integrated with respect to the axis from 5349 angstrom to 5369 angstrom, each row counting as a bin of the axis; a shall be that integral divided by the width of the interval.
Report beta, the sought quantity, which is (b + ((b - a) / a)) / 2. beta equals 1.52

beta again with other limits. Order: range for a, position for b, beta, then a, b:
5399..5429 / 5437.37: 1.52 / 3.10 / 3.061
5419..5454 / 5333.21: 1.68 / 3.05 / 3.288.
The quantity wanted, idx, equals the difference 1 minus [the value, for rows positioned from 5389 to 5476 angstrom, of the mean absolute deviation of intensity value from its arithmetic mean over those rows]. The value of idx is 0.898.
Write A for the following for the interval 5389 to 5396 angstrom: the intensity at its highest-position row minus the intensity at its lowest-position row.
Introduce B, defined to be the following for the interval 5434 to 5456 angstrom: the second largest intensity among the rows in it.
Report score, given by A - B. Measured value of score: -3.36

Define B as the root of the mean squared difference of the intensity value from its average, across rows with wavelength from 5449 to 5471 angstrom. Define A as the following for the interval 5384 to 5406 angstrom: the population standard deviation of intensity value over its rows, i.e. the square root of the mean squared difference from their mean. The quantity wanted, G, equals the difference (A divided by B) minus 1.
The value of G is -0.5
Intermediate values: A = 0.07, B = 0.15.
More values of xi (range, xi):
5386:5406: -2.97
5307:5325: -3.25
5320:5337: -3.27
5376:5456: -3.02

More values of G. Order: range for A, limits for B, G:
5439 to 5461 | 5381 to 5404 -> 1.6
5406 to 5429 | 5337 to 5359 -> 0.4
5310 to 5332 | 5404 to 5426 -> -0.4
